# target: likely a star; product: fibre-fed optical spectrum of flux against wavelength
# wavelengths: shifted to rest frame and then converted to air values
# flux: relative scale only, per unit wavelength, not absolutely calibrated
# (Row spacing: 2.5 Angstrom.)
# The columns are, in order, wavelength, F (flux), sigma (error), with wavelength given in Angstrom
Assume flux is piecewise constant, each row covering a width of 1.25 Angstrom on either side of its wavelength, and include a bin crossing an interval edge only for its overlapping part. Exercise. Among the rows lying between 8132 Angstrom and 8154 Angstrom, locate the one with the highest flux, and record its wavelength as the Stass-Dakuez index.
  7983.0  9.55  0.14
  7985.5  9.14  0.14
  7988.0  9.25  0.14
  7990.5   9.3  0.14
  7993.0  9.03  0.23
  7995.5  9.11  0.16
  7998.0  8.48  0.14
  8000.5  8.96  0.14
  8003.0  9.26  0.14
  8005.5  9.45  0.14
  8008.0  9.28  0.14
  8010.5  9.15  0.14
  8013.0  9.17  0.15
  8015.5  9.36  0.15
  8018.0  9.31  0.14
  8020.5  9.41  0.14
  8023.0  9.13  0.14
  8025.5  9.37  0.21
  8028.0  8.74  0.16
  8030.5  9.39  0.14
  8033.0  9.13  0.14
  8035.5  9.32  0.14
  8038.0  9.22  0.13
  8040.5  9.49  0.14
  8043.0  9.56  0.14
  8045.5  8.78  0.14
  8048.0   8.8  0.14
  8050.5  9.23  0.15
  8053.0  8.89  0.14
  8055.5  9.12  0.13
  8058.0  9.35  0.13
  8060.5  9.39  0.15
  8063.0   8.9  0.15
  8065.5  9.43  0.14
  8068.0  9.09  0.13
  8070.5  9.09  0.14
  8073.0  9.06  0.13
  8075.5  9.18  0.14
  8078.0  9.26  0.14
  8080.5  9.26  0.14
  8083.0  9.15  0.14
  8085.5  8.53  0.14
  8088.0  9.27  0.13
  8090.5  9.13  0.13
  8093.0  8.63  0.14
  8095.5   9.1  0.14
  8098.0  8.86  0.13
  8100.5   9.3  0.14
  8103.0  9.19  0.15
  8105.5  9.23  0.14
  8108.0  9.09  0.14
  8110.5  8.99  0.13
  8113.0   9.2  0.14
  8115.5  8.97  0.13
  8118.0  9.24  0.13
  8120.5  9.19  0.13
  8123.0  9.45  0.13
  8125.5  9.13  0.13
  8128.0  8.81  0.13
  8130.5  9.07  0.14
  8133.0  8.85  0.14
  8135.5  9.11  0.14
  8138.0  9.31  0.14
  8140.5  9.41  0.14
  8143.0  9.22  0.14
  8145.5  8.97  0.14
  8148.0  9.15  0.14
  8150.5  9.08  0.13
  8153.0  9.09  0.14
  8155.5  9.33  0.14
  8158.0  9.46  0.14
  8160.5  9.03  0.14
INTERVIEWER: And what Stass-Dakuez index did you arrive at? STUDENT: 8140.5 Angstrom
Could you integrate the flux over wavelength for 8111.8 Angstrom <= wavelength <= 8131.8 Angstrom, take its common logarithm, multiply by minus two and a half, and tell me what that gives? -5.7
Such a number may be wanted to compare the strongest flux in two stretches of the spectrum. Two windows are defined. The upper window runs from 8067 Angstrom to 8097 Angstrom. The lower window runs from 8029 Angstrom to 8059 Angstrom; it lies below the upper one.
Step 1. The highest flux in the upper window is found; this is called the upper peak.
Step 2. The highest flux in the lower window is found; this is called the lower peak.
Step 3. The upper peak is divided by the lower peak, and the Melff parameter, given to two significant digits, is 0.97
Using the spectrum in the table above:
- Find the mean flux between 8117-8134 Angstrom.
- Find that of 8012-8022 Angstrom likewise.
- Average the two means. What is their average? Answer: 9.21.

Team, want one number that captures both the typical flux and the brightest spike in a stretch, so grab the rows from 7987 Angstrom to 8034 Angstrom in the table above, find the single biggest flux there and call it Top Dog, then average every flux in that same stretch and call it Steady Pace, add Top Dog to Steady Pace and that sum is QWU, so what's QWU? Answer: 18.6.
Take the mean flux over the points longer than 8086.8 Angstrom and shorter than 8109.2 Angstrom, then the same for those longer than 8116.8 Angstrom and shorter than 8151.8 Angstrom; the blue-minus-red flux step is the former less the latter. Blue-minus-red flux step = -0.053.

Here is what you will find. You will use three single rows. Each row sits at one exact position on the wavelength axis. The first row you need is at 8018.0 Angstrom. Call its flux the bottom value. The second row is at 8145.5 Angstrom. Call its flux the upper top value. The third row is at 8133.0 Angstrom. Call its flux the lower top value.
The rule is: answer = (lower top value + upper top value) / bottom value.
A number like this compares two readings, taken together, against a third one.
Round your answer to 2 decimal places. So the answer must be 1.91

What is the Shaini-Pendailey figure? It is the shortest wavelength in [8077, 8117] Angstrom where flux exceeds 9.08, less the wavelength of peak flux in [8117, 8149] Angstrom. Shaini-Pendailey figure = -45.0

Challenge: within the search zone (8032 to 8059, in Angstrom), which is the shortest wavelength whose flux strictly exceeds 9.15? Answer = 8035.5 Angstrom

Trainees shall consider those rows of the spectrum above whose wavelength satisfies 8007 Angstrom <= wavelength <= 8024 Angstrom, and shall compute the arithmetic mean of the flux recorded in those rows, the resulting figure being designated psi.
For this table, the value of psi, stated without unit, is 9.26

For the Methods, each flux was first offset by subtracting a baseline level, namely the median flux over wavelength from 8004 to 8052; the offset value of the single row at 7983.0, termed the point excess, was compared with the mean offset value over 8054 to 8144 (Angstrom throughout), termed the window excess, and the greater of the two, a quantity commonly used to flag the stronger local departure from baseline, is 0.27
